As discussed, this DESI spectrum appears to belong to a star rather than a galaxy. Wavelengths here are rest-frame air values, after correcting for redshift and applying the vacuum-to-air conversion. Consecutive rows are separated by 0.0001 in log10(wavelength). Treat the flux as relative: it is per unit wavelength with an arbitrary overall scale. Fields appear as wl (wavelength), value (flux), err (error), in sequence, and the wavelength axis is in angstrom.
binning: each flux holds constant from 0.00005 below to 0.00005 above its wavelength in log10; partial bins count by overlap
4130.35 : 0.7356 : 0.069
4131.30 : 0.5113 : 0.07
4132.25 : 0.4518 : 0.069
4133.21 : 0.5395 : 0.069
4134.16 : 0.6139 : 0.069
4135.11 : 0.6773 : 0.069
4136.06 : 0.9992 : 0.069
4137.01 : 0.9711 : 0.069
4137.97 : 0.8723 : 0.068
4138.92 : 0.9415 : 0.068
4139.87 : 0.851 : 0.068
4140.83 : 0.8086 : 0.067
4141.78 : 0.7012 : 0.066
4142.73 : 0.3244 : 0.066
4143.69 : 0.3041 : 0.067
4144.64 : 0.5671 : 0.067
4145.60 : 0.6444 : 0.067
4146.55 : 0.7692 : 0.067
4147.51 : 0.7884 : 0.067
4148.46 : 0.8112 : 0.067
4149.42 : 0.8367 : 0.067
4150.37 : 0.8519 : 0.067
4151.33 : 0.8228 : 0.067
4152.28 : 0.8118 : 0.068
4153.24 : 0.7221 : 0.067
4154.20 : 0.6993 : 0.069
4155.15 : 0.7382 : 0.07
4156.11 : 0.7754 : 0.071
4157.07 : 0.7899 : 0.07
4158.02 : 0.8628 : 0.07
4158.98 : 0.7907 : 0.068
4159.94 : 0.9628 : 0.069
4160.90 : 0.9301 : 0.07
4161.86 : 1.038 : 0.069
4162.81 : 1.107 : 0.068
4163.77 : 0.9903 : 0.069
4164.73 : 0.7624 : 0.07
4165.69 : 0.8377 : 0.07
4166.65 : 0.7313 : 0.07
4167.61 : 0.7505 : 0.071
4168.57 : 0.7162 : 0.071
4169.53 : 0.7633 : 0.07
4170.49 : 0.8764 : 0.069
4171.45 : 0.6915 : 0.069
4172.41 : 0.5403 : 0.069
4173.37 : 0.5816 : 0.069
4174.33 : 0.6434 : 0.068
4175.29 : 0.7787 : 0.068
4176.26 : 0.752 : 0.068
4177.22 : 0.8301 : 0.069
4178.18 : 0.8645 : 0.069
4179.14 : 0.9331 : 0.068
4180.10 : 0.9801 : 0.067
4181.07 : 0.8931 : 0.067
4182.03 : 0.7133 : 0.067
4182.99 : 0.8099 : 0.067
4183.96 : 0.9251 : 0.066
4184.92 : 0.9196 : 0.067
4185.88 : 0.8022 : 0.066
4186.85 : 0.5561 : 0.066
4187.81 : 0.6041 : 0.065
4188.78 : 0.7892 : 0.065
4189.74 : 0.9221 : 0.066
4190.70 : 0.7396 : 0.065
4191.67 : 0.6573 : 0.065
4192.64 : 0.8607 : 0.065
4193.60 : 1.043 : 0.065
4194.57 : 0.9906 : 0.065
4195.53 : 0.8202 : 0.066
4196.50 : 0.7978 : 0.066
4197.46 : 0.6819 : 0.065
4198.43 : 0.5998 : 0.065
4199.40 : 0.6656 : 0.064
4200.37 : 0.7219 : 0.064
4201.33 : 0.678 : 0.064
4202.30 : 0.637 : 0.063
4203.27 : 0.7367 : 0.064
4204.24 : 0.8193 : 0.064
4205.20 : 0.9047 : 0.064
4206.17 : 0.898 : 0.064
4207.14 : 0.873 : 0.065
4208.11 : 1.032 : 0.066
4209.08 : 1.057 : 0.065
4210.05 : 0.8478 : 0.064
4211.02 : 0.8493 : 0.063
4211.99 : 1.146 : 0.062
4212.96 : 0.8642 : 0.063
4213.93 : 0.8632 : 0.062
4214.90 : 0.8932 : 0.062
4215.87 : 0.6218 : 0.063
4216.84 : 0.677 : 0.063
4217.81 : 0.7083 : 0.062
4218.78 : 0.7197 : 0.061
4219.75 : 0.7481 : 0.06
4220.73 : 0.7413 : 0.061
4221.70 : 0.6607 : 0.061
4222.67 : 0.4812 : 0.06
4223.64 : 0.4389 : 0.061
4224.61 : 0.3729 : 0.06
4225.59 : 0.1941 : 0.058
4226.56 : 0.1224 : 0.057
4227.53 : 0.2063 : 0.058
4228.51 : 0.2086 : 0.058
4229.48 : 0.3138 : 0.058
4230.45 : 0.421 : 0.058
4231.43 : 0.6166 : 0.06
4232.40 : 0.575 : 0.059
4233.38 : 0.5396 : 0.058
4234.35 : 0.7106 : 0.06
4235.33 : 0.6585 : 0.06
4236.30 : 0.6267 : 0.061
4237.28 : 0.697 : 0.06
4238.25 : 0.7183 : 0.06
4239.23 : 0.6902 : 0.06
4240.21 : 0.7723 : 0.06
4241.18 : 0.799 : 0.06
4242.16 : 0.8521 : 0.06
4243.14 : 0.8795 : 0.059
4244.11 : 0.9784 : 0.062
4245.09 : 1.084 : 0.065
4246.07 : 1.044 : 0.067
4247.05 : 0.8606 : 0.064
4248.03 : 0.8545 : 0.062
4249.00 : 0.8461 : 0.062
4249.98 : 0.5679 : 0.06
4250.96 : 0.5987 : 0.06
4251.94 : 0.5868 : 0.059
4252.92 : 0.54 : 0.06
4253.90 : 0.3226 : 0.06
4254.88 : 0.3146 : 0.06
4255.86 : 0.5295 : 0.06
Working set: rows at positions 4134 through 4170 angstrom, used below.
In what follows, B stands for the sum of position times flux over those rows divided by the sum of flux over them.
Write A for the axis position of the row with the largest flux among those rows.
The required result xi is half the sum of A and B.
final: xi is 4157.6 angstrom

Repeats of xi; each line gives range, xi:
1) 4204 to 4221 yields 4212.0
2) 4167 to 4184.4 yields 4178.1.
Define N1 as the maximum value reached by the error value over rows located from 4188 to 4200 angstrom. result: 0.0660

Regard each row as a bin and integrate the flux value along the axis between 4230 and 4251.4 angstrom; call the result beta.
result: 16.0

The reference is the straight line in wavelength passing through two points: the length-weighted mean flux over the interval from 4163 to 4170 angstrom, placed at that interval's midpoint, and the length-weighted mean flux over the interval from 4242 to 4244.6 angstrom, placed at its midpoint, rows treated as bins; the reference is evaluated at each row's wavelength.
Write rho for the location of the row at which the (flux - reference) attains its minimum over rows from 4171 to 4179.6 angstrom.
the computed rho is 4172.41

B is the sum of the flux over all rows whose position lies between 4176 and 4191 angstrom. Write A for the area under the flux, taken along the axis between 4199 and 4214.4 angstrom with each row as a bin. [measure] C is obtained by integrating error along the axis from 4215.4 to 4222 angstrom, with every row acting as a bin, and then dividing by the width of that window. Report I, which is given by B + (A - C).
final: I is 26.1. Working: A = 13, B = 13.0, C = 0.0616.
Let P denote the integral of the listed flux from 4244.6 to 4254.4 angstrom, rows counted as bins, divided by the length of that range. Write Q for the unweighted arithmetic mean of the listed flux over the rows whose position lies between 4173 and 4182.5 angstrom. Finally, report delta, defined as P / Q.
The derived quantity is 0.92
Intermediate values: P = 0.73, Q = 0.80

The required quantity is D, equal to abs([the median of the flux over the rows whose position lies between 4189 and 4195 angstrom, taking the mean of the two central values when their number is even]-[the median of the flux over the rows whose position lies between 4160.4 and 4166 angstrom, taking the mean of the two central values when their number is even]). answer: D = 0.07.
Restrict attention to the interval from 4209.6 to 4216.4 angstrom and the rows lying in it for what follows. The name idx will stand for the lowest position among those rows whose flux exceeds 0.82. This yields 4210.05 angstrom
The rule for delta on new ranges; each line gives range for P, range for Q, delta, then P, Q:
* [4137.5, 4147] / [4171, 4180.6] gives 0.89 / 0.68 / 0.76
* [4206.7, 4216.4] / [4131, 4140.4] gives 1.22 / 0.90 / 0.74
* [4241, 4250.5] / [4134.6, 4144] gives 1.18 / 0.88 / 0.75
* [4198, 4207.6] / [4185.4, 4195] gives 0.95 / 0.75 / 0.80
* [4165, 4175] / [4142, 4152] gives 1.06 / 0.72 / 0.67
